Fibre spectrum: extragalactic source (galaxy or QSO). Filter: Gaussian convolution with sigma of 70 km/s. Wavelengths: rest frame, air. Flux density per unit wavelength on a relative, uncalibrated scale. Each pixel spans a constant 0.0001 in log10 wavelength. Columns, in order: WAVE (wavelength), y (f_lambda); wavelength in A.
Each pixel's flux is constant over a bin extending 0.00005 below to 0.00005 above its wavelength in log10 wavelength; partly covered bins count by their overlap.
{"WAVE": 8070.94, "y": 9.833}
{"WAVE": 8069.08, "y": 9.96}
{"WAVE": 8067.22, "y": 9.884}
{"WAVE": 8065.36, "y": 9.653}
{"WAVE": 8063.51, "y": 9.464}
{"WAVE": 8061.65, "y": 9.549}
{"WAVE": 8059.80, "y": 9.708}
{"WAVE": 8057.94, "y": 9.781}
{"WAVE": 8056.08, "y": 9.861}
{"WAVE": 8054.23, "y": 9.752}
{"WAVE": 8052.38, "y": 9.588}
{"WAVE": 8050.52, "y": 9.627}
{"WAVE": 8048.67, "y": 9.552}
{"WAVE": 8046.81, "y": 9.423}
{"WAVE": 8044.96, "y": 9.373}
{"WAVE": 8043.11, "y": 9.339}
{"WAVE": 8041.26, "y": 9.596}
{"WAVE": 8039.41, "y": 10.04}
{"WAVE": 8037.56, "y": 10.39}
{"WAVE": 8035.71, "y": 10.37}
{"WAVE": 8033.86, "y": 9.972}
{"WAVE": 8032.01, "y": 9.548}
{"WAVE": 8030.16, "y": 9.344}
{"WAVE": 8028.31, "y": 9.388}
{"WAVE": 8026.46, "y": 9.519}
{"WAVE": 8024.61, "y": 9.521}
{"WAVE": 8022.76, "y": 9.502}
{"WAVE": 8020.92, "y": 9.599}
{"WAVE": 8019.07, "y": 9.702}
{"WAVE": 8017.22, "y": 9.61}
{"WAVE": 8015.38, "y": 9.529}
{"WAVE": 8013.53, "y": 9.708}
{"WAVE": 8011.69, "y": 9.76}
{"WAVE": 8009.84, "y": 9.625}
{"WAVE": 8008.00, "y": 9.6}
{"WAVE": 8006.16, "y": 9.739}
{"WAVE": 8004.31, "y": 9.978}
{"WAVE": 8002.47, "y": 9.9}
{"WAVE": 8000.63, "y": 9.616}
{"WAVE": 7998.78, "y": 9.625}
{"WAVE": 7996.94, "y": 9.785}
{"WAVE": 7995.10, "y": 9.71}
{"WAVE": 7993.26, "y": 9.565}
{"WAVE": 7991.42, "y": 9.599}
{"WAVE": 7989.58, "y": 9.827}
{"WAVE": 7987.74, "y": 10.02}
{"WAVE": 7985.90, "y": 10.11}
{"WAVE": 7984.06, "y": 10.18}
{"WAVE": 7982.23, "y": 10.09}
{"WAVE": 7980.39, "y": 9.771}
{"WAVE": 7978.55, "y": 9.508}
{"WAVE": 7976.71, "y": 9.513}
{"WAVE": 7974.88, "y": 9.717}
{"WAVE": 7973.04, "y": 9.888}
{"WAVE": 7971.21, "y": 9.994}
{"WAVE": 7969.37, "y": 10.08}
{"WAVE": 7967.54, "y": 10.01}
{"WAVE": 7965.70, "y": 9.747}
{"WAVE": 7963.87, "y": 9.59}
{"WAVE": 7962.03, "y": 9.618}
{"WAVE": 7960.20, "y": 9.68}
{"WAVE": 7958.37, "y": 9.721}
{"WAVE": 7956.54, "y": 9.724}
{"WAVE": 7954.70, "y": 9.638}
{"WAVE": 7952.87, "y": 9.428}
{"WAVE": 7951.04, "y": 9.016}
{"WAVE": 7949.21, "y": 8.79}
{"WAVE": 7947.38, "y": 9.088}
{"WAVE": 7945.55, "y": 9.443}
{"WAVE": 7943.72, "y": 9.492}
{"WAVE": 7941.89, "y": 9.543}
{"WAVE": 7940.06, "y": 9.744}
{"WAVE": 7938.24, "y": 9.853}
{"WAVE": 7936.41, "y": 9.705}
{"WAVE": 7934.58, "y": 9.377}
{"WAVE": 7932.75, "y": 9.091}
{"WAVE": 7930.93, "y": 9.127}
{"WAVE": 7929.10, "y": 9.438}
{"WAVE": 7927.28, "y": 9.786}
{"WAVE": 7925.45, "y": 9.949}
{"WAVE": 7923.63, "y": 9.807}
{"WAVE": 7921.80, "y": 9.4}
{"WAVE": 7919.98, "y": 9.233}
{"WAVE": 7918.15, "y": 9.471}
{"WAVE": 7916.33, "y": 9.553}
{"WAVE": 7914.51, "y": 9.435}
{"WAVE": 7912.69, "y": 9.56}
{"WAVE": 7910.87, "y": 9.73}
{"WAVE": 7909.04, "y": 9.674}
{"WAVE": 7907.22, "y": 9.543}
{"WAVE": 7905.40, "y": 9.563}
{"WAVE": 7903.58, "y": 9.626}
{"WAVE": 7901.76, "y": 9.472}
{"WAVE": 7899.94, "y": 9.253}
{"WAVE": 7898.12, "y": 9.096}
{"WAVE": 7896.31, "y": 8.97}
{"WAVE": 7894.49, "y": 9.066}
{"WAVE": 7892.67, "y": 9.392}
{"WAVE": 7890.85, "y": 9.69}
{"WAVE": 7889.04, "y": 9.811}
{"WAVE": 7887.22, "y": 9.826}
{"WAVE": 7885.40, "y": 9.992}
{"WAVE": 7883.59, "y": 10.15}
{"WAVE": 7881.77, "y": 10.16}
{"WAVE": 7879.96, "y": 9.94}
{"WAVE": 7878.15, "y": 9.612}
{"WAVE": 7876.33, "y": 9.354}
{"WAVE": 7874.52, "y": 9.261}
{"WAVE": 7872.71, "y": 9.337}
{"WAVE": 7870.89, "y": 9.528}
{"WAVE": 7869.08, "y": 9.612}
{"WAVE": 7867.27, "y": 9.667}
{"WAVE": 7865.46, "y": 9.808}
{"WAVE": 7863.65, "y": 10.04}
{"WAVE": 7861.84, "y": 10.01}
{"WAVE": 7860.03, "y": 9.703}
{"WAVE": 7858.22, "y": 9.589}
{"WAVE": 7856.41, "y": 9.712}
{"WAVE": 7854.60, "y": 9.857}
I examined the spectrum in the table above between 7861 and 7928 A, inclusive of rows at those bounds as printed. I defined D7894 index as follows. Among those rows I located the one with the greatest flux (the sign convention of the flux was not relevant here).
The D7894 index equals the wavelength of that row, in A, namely 7881.77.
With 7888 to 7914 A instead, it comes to 7889.04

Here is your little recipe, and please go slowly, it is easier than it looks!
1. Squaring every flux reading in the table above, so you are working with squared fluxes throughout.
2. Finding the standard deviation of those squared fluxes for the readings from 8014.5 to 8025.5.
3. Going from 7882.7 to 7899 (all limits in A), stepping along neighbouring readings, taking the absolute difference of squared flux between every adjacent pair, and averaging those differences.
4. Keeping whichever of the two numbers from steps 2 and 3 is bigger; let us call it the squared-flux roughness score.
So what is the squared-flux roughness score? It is 3.1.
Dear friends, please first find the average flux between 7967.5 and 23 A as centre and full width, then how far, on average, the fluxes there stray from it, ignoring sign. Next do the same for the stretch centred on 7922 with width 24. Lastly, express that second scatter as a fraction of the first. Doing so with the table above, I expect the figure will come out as 1.4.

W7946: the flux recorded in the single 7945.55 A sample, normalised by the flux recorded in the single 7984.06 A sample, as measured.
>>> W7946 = 0.93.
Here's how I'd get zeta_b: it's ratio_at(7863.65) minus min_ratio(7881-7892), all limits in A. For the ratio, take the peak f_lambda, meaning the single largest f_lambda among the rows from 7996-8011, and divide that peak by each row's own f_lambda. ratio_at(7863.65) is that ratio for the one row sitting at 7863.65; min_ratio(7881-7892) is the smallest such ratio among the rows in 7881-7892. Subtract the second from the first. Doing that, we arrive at 0.012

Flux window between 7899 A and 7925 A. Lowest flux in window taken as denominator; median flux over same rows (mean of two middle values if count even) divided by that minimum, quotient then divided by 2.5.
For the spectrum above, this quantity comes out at 0.414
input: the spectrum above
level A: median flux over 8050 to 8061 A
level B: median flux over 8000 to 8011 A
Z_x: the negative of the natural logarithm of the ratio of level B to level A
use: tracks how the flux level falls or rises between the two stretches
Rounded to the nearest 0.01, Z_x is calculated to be 0.00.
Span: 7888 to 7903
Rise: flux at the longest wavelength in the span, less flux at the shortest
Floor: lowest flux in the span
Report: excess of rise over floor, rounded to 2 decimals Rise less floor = -9.31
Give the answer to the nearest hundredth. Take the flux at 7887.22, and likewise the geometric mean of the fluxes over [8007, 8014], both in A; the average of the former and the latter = 9.75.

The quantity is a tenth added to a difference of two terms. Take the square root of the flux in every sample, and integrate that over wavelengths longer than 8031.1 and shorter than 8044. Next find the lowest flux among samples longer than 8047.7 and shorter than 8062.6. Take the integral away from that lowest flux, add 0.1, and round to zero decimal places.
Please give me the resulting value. -31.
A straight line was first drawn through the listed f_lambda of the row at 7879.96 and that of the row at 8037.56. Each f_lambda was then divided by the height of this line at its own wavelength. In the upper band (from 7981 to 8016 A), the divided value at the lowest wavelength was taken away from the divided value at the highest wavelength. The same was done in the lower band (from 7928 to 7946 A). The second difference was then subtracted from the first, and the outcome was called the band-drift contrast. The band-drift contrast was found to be -0.060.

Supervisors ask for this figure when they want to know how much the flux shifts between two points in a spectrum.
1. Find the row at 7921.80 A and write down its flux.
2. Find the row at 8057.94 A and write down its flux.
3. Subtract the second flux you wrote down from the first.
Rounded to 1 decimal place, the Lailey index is -0.4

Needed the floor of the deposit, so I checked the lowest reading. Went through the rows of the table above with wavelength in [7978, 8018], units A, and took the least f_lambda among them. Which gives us 9.508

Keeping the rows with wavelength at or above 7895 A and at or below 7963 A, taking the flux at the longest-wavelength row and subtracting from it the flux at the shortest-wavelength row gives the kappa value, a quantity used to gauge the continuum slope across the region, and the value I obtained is 0.6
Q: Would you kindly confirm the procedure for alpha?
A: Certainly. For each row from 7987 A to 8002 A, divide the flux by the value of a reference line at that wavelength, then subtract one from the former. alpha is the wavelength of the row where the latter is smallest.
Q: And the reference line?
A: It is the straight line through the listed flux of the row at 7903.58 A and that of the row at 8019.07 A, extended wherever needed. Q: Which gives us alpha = 7993.26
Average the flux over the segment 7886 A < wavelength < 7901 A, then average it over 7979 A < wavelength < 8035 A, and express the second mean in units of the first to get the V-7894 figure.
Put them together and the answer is 1.03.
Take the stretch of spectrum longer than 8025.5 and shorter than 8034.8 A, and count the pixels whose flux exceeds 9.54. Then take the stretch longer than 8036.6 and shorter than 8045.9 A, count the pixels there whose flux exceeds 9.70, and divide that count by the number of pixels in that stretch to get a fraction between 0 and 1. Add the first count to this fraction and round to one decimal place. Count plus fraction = 2.4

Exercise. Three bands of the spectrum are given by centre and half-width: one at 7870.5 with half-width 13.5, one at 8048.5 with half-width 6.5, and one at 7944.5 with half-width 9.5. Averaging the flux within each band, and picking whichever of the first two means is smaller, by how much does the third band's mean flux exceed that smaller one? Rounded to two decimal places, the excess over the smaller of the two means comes -0.11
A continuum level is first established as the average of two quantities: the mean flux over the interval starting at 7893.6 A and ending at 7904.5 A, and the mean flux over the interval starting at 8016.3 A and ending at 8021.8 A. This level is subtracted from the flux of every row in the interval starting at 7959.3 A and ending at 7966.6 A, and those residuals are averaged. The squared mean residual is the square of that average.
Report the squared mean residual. 0.047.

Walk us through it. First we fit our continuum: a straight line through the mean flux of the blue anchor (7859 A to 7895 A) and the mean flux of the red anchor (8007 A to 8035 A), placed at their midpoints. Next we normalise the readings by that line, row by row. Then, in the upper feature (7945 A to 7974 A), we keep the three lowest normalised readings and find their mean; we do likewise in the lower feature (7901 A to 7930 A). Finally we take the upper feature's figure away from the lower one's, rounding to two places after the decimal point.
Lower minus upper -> 0.04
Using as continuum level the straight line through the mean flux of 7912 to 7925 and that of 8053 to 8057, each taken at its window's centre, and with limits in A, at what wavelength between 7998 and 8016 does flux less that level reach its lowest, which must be 8015.38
